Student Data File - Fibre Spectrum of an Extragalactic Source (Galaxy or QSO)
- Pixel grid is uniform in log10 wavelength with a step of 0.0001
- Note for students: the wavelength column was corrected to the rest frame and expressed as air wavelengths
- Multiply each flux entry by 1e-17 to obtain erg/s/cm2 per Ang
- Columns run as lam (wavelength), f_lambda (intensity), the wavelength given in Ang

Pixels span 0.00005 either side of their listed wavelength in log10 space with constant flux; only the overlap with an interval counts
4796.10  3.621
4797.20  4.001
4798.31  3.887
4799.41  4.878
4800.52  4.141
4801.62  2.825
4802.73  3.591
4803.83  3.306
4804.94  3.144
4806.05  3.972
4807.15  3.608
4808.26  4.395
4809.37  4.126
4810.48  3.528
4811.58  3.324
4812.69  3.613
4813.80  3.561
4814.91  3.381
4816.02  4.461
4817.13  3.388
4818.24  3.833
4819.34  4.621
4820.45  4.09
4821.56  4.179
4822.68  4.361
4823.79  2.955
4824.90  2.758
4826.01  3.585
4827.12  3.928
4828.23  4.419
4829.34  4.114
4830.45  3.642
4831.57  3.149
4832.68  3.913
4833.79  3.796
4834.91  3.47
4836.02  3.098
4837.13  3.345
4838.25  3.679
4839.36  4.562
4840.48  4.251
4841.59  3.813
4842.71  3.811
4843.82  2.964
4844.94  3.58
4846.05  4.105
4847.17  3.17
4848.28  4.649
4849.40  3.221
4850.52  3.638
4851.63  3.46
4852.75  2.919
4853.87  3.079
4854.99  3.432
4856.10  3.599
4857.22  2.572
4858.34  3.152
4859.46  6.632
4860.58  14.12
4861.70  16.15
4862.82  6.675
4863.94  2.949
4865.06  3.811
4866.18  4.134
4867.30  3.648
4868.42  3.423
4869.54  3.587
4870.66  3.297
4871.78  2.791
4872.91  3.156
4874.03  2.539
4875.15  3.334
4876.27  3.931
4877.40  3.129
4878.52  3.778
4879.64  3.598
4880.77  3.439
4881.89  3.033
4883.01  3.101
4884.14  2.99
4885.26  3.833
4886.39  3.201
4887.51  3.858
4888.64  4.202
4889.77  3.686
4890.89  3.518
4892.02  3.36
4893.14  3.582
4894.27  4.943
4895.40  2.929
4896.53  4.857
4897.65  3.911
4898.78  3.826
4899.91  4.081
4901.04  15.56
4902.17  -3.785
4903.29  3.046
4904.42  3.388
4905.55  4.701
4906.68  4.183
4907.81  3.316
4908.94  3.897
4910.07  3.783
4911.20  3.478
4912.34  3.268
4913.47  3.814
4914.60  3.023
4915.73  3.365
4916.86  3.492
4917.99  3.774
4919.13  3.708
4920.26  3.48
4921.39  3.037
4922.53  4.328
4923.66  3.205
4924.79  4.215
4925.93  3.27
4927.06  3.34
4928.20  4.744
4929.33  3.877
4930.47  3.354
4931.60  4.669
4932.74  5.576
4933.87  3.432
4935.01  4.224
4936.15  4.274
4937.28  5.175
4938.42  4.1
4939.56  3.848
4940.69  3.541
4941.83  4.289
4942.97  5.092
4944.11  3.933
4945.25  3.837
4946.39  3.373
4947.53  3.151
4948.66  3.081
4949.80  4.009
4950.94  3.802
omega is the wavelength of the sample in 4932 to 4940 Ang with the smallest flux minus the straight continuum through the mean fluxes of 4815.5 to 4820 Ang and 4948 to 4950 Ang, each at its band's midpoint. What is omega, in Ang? 4933.87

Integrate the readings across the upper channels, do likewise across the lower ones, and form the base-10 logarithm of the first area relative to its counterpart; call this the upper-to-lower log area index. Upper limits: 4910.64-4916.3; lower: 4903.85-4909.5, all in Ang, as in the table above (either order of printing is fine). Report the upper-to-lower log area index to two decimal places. -0.06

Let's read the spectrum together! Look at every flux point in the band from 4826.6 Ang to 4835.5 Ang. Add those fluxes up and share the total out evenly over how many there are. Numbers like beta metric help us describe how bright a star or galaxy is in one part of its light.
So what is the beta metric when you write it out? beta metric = 3.80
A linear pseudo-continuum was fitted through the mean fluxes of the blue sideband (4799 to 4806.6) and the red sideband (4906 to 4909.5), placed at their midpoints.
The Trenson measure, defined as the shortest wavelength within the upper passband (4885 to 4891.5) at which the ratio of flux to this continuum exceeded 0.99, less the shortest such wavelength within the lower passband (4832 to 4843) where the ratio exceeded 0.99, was 52.6 Ang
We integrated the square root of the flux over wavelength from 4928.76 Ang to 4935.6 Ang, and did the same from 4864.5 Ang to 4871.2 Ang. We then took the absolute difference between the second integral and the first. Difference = 1.1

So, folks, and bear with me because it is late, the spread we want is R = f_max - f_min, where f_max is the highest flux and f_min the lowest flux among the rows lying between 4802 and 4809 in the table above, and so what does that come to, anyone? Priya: 1.3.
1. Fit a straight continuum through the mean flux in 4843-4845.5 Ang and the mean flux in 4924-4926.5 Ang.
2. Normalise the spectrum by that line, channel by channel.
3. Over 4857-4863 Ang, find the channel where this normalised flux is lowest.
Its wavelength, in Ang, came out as 4857.22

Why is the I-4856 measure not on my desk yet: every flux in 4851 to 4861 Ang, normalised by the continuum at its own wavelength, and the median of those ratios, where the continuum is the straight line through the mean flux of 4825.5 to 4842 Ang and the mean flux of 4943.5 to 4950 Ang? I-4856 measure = 0.92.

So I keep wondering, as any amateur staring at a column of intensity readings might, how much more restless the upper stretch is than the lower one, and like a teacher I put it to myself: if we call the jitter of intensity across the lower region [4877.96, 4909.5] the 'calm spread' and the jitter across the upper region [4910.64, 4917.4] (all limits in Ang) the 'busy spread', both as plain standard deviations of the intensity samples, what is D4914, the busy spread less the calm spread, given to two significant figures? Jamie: -2.5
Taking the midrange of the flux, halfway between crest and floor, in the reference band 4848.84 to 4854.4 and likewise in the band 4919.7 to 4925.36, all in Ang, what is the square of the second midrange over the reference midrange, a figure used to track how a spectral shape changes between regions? 1.26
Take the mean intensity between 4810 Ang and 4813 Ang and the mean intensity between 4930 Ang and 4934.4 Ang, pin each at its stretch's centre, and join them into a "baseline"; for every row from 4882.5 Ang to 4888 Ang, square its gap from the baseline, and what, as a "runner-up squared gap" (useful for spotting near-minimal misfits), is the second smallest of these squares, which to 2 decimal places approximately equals 0.02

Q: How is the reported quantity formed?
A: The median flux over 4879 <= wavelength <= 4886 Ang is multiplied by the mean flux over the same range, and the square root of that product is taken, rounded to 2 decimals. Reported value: 3.30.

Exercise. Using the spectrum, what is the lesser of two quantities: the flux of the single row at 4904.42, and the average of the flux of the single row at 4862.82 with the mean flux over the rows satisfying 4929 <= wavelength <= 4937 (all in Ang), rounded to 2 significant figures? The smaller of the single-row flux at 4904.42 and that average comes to 3.4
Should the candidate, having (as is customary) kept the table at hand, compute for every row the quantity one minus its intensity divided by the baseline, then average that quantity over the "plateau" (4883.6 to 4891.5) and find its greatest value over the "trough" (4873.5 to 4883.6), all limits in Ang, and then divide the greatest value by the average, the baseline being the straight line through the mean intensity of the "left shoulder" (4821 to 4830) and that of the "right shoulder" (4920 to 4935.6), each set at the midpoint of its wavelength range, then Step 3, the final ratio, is 5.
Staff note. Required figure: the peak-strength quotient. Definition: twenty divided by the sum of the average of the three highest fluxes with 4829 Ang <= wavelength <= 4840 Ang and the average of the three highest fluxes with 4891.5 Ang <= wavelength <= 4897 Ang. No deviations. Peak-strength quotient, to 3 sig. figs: 2.31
